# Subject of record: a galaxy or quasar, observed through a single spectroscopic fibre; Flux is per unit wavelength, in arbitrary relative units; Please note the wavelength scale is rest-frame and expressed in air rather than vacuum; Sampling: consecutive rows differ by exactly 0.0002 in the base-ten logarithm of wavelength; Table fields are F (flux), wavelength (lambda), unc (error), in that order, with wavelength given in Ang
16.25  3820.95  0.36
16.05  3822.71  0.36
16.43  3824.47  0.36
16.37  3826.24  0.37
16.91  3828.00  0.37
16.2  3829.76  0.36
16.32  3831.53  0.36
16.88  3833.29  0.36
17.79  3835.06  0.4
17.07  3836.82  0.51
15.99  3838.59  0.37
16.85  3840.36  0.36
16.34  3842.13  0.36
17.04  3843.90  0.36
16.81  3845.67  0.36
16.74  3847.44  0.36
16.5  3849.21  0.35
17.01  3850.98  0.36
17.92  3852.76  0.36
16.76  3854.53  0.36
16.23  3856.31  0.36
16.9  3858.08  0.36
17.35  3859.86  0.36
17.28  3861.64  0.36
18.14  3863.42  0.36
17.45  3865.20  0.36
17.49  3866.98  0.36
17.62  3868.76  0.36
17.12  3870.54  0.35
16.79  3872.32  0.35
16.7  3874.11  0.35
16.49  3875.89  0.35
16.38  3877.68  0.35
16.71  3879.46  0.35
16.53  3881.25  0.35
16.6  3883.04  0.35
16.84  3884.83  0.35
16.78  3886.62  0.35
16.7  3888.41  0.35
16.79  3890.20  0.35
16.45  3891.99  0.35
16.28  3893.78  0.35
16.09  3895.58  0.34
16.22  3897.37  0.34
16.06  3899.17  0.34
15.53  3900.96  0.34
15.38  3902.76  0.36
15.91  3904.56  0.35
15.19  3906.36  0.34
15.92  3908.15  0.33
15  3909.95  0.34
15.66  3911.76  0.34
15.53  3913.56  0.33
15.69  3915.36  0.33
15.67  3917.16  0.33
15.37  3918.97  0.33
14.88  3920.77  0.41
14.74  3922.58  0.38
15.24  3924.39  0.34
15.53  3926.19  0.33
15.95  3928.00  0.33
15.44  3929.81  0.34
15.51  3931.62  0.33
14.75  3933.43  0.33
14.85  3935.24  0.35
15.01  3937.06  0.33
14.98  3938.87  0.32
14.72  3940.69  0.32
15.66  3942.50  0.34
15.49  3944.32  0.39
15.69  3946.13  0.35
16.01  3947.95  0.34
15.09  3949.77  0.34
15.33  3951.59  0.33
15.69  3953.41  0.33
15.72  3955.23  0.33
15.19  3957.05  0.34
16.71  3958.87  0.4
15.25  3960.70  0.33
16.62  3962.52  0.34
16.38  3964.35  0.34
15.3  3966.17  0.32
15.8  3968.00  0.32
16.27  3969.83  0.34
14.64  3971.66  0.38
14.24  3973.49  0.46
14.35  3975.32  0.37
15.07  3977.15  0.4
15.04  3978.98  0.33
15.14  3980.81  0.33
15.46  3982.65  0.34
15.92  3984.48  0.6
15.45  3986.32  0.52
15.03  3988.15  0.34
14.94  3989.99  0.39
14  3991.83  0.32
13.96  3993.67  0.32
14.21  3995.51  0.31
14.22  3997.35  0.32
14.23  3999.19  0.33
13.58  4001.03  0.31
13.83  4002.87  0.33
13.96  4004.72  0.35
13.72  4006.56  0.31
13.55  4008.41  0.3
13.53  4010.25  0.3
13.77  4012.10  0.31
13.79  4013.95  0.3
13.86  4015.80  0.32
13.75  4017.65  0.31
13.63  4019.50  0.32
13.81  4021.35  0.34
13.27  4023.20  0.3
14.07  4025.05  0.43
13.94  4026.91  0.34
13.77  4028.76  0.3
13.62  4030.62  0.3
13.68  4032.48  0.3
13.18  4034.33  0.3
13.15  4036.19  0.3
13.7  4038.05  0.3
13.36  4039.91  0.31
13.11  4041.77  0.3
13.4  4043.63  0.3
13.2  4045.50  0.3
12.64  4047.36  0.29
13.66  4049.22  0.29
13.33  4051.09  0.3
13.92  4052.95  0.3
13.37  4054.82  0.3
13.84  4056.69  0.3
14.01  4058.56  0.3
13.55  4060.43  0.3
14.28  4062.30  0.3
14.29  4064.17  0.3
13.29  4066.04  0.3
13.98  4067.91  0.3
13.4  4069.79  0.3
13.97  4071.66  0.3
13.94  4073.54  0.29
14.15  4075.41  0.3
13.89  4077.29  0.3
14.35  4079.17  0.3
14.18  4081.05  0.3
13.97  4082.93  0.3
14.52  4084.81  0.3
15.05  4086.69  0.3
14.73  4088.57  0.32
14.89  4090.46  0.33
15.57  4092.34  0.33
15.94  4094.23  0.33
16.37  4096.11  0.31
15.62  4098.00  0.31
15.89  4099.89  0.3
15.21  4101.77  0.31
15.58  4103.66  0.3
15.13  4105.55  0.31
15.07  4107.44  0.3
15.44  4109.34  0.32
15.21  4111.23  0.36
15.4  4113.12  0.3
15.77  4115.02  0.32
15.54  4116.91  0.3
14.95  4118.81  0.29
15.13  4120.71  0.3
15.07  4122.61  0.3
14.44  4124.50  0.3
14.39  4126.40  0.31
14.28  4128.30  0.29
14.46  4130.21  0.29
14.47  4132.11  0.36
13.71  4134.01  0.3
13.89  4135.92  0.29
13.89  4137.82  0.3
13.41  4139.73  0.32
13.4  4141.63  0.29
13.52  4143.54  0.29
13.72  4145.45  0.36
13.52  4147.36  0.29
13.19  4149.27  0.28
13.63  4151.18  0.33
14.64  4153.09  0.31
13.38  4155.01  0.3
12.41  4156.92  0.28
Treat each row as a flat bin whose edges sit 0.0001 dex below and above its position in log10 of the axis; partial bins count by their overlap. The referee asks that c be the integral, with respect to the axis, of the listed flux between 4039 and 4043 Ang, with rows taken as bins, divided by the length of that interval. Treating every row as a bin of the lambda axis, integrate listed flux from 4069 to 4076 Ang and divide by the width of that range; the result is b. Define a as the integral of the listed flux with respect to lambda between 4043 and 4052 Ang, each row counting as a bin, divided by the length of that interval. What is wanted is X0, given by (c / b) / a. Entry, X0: 0.072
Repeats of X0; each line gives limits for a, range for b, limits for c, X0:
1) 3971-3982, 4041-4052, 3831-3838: 0.087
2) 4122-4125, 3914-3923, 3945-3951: 0.069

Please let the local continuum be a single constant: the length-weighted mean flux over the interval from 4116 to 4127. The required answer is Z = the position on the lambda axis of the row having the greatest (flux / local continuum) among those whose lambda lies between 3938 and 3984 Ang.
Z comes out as 3958.87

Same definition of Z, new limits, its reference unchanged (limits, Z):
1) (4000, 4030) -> 4025.05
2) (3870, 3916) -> 3870.54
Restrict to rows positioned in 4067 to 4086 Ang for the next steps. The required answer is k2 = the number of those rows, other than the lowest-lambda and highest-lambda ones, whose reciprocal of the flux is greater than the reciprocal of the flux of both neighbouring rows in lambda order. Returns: 4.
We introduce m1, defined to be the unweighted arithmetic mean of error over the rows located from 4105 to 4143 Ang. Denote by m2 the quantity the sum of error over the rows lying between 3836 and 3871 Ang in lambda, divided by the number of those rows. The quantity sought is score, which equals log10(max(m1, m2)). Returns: -0.435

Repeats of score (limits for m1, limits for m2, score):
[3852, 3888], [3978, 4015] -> -0.450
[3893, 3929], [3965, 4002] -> -0.435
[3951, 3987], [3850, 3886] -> -0.429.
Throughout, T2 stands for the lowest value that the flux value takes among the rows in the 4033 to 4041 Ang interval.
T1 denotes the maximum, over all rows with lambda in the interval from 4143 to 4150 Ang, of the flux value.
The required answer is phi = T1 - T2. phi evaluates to 0.6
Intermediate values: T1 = 13.72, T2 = 13.15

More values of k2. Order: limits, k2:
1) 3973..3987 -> 1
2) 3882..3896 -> 1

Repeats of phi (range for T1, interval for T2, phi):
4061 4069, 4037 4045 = 1.2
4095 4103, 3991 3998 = 2.4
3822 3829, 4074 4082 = 3.0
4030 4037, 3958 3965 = -1.6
